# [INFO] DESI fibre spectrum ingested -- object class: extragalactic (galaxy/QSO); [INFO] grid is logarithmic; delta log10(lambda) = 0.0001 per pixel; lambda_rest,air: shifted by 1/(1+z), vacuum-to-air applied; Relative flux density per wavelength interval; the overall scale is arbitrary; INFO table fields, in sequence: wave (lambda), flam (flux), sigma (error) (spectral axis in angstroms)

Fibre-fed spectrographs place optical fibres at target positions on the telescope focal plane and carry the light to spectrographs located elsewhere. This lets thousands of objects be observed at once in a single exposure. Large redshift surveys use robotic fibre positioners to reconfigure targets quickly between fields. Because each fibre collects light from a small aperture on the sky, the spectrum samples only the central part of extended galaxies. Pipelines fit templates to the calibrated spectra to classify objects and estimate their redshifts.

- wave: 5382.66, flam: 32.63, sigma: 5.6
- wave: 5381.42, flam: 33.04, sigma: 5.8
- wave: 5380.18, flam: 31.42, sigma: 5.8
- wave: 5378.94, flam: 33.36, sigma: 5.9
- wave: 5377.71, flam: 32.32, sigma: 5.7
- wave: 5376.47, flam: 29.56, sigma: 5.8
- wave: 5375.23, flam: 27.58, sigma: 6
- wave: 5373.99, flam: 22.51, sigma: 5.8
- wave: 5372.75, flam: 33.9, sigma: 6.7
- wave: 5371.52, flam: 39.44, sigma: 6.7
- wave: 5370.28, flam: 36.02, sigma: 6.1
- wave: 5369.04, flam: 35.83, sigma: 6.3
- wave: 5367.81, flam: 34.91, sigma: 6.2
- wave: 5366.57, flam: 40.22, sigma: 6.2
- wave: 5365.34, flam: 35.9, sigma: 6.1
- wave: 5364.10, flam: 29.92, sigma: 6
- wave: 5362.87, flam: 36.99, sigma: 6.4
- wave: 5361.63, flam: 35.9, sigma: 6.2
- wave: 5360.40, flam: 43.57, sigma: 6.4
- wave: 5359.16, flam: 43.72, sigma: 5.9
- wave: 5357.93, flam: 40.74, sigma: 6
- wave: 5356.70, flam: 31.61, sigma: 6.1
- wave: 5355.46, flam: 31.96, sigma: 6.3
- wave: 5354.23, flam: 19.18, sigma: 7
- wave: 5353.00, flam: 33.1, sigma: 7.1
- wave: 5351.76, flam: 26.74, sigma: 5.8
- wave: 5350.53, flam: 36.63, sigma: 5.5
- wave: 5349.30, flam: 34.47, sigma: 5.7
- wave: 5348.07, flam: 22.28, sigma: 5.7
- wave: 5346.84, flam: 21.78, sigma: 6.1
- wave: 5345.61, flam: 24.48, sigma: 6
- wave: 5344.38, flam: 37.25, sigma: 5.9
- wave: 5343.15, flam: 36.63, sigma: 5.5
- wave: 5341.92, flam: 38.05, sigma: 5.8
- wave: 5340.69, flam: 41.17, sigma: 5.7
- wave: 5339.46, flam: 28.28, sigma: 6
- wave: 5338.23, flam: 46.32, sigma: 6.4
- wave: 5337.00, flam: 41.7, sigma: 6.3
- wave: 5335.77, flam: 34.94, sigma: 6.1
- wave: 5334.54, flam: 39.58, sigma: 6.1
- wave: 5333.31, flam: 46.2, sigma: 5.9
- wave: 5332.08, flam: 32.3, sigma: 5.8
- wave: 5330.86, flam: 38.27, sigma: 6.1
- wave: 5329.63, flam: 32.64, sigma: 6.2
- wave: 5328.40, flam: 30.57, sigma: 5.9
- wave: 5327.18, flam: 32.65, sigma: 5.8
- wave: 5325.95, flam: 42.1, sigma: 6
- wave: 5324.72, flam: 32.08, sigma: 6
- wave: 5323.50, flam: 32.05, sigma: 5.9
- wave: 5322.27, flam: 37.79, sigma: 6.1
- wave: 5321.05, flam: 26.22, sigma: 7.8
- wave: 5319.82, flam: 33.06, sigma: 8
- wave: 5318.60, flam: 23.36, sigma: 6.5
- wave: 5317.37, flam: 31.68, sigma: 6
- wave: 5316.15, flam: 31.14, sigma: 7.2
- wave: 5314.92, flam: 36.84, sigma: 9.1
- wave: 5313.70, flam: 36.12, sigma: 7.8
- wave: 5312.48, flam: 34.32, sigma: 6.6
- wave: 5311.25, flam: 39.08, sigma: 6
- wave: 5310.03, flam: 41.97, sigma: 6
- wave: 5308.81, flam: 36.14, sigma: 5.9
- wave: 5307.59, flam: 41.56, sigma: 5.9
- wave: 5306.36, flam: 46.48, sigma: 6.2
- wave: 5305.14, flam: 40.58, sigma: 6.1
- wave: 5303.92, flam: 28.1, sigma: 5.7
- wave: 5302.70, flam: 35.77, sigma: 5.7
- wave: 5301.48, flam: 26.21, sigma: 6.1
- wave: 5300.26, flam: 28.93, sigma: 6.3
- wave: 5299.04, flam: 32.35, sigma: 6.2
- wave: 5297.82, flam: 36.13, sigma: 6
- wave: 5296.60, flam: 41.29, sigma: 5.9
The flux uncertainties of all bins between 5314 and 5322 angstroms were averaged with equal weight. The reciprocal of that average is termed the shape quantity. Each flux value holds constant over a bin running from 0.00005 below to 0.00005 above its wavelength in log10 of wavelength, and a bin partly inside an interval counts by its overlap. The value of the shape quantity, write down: 0.135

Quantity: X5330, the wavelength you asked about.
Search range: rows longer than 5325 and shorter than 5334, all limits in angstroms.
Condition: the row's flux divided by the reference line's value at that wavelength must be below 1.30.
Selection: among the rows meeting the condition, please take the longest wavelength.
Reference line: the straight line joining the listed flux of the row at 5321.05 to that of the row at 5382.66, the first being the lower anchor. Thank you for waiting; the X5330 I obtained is 5332.08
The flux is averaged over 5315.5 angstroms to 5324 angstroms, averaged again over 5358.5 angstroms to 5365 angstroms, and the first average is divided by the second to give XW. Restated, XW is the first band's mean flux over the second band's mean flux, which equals 0.81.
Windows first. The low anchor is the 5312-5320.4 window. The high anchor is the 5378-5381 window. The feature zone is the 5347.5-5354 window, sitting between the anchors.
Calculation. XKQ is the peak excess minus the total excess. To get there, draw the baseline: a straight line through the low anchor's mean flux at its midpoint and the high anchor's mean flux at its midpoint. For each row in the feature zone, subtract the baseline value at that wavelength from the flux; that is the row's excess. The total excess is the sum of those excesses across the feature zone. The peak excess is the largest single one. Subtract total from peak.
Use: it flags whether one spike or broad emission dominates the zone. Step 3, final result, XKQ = 13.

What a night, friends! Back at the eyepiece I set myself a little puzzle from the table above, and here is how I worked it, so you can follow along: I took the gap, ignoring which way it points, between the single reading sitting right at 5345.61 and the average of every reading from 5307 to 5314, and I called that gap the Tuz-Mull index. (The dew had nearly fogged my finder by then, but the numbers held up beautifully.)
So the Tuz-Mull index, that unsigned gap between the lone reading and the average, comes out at 14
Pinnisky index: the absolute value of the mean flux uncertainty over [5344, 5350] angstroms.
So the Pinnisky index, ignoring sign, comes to 5.88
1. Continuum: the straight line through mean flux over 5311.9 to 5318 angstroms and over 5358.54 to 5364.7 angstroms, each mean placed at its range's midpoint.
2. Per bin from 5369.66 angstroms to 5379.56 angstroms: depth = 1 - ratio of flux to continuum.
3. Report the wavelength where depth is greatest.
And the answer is 5373.99 angstroms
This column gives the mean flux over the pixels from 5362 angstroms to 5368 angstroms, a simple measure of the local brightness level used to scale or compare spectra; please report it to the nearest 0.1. 35.6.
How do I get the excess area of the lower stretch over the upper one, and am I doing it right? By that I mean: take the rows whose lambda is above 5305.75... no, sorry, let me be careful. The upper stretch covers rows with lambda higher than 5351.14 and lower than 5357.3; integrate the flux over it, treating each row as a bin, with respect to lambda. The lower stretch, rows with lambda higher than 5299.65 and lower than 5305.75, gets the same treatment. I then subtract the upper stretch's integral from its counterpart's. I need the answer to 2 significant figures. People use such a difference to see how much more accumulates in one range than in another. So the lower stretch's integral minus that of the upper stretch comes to 19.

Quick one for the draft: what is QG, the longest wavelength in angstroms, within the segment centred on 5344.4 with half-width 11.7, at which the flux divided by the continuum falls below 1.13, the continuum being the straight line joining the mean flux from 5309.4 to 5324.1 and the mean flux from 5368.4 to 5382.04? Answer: 5355.46 angstroms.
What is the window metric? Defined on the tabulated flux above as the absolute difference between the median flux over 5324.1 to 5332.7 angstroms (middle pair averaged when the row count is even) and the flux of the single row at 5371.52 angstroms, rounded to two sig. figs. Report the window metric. 6.8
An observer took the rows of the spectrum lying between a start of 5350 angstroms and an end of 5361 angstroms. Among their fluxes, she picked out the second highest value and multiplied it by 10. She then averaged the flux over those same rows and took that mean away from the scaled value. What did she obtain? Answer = 402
